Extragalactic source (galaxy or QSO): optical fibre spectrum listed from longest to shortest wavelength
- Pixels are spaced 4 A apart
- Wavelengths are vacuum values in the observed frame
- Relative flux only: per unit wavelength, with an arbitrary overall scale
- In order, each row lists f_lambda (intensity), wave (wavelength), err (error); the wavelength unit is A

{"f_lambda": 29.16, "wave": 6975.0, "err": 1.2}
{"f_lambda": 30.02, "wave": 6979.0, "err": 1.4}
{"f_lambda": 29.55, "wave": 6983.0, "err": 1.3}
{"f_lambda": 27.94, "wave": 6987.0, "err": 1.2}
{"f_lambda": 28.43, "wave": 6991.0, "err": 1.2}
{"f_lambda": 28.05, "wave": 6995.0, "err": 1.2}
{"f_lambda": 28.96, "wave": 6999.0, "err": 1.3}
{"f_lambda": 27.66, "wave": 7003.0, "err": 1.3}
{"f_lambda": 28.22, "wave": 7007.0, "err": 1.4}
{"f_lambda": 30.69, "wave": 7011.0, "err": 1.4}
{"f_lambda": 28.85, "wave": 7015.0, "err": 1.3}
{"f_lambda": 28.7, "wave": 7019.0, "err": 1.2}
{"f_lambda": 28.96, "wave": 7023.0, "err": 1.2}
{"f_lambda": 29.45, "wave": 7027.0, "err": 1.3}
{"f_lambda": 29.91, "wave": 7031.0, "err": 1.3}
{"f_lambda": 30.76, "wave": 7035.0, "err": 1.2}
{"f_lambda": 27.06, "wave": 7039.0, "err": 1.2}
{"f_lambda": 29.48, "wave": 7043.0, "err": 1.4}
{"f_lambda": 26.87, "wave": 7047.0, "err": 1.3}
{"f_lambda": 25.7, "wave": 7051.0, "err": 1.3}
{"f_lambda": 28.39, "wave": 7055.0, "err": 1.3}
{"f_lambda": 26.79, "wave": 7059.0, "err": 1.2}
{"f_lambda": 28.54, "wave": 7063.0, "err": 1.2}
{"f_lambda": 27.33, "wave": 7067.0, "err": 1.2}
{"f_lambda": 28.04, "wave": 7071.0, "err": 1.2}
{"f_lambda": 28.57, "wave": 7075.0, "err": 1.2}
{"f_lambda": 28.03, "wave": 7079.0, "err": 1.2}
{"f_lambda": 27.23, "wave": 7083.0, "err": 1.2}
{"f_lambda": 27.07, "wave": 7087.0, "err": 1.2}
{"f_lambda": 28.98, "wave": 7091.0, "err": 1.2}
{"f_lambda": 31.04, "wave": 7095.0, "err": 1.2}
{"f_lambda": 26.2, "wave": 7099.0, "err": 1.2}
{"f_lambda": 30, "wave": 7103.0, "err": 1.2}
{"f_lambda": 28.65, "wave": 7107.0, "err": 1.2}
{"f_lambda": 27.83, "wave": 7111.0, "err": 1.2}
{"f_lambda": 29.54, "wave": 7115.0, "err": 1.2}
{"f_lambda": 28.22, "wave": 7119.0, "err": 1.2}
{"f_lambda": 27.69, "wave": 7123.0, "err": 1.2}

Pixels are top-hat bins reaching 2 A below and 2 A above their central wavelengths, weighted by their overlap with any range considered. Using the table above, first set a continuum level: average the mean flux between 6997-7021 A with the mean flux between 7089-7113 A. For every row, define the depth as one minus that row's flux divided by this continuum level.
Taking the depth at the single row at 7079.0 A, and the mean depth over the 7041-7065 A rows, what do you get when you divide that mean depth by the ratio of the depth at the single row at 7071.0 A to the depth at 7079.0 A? 0.042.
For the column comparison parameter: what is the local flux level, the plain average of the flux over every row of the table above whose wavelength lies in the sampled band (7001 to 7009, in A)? 27.9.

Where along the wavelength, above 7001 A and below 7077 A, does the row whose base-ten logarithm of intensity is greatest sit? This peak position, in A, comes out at 7035.0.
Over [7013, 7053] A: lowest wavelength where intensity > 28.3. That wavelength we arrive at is 7015.0 A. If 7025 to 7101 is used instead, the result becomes 7027.0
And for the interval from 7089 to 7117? 7091.0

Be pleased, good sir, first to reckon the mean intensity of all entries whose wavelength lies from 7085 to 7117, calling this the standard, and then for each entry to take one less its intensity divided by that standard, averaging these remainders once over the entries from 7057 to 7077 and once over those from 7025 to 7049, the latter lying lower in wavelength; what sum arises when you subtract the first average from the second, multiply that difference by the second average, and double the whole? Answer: 0.0007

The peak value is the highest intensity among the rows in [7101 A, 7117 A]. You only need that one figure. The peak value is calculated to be 30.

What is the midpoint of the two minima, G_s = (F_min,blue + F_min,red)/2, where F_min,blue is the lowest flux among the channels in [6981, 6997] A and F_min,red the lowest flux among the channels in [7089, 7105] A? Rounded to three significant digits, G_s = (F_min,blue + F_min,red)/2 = 27.1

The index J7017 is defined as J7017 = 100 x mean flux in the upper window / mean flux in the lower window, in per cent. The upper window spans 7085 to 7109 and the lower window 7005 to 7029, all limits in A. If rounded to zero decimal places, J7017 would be 98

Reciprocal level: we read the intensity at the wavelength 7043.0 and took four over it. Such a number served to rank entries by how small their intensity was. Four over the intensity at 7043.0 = 0.136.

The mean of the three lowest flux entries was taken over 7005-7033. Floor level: 28.6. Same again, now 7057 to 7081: 27.4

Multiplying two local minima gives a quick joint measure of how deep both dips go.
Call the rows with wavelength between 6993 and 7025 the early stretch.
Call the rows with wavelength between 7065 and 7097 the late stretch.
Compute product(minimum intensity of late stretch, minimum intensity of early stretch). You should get 749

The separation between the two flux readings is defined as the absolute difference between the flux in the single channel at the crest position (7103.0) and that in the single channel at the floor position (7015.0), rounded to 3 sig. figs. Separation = 1.15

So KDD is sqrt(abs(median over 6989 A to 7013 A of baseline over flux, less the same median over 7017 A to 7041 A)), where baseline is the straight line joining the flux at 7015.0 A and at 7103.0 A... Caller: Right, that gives 0.14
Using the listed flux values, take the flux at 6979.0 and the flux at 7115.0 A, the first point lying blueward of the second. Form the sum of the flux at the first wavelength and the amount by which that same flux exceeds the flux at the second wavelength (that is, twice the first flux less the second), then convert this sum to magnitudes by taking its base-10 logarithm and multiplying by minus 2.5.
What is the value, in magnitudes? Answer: -3.71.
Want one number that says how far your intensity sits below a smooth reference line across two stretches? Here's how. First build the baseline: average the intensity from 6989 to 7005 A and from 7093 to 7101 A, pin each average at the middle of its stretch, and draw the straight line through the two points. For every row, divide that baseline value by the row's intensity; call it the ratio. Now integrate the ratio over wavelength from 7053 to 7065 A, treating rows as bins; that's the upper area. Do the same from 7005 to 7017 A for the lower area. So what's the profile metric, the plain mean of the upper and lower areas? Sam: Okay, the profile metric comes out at 11.9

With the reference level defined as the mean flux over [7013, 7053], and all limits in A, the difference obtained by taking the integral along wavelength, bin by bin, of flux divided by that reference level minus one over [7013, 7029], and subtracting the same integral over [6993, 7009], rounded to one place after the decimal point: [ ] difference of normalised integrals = 0.4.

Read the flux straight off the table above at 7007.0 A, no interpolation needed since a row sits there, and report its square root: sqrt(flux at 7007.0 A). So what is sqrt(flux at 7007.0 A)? 5.31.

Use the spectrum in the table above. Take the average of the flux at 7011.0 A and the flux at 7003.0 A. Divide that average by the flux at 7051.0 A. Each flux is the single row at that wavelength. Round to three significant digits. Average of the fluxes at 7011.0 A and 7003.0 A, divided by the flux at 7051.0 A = 1.14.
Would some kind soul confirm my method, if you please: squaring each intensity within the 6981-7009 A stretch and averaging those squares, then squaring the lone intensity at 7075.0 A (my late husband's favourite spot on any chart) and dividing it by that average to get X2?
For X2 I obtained 1.01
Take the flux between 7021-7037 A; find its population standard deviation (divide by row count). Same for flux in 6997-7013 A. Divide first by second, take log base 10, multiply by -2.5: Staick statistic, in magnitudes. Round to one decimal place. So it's 0.6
